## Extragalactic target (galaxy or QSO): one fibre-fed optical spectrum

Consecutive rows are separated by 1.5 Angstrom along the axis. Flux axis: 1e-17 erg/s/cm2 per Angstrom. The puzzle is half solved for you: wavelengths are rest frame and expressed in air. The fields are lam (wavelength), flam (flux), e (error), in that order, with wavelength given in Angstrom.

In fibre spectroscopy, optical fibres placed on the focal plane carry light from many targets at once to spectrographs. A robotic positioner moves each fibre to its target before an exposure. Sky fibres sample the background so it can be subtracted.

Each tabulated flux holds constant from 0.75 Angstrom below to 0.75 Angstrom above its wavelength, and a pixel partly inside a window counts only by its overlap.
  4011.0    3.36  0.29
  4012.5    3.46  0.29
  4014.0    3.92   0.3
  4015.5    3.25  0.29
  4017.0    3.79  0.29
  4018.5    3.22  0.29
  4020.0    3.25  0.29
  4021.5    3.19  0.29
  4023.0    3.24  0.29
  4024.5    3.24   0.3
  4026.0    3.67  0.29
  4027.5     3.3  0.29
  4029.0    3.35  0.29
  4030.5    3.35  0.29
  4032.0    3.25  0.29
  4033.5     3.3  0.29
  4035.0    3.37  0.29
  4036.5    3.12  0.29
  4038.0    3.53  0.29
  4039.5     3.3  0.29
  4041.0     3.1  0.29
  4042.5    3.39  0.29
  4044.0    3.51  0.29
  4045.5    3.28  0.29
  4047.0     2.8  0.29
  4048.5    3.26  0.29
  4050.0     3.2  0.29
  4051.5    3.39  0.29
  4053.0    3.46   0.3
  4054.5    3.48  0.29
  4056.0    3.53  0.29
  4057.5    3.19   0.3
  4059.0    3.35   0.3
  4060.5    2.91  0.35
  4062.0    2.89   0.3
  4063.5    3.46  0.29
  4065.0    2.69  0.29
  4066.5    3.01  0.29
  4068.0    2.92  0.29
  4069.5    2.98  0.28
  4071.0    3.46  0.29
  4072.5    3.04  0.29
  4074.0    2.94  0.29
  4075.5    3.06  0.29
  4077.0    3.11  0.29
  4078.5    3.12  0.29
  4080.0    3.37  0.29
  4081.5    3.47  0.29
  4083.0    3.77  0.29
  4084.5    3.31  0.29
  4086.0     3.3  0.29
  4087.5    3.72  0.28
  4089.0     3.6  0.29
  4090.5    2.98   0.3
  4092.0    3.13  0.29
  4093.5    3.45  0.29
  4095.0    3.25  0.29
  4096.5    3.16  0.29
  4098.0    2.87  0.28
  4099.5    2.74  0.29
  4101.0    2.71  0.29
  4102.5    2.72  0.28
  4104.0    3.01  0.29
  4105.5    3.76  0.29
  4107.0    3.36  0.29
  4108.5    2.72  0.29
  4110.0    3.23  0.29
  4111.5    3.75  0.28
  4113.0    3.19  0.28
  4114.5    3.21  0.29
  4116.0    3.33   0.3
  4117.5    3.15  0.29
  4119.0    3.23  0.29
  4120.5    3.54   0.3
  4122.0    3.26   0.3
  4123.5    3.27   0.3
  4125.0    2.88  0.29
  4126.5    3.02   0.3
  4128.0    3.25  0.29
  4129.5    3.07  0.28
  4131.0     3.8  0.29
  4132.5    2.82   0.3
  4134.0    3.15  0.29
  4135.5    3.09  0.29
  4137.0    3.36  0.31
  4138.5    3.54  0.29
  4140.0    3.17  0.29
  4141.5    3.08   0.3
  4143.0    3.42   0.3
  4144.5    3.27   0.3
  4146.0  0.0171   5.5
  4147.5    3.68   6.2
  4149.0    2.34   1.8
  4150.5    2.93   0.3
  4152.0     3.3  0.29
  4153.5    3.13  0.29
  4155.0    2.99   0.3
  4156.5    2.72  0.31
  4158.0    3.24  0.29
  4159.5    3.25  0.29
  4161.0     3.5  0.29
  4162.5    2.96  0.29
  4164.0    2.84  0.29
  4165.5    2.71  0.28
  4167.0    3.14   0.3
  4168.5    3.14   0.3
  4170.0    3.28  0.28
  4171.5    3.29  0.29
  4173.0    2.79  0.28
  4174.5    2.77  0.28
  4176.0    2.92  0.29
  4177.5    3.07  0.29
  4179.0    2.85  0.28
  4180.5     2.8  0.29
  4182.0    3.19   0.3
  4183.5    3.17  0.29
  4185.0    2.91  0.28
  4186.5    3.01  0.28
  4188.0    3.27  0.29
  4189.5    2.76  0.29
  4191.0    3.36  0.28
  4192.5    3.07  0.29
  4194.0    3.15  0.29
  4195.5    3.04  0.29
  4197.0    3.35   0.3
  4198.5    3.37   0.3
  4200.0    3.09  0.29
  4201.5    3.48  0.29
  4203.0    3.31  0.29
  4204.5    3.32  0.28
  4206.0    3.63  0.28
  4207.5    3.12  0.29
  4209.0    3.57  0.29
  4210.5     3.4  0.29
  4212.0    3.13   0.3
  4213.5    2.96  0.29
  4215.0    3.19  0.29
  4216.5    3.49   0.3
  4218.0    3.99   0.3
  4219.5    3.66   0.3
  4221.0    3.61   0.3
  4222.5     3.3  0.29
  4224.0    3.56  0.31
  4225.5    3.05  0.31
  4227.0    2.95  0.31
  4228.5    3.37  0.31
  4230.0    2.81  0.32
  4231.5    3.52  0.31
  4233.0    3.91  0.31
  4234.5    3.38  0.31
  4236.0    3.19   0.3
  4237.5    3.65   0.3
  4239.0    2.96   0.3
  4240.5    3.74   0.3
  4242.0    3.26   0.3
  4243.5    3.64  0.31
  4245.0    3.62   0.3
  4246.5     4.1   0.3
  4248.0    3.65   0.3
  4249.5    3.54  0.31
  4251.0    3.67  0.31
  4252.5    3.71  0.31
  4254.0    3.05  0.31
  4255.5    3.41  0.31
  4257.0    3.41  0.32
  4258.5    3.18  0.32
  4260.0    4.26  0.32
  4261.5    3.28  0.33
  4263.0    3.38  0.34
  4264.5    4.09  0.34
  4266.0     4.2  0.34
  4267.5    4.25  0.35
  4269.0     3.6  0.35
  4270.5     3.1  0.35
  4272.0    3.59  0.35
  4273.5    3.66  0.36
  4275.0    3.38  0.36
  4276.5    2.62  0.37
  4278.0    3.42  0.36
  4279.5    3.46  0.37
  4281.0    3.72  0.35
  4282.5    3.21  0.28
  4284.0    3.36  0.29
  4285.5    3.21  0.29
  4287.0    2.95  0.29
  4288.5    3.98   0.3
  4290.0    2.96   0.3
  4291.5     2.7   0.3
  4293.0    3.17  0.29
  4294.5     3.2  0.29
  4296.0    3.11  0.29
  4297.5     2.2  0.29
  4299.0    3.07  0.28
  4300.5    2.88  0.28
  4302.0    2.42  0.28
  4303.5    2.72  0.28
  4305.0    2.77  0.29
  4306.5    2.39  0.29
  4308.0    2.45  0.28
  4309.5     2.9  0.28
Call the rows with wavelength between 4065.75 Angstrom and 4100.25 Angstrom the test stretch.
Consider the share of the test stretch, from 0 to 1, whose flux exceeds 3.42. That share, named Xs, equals 0.26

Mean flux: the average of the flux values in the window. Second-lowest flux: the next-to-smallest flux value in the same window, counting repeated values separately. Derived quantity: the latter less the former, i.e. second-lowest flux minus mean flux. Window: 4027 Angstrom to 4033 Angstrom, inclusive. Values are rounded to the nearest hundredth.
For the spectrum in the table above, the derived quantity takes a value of -0.01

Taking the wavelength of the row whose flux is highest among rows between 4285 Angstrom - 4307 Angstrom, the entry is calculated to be 4288.5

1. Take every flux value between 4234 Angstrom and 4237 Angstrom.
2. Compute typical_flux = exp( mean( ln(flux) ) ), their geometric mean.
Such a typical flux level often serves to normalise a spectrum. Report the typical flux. 3.28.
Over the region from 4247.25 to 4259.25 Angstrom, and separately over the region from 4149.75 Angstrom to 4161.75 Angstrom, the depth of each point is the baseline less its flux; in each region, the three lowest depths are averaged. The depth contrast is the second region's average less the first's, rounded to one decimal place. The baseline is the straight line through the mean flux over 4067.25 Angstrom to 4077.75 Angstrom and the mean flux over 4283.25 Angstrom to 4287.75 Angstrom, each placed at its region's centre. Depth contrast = 0.3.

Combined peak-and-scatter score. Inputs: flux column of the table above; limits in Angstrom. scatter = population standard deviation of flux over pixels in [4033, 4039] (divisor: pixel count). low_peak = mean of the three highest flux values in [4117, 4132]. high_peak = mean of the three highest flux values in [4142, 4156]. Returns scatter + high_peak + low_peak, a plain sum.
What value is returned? 7.15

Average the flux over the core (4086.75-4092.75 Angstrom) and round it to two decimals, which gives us 3.36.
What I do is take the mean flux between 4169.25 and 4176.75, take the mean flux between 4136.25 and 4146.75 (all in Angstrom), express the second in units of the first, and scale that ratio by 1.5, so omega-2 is 1.41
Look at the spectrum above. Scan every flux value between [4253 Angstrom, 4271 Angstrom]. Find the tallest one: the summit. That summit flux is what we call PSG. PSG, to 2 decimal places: 4.26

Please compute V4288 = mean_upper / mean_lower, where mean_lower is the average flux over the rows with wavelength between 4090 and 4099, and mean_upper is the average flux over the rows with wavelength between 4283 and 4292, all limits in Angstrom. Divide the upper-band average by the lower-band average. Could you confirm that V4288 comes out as 1.02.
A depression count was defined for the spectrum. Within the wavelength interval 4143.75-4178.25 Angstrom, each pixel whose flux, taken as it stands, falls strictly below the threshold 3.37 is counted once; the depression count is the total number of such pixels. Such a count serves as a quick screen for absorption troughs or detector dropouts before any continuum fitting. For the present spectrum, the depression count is 21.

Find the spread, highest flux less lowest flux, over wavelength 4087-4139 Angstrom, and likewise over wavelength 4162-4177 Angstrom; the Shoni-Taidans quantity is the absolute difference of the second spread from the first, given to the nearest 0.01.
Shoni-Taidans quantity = 0.51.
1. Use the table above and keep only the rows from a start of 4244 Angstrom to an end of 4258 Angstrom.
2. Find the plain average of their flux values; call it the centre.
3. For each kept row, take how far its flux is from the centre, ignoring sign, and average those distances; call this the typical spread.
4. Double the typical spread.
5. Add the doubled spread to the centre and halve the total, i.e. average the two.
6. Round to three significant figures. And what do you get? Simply 1.98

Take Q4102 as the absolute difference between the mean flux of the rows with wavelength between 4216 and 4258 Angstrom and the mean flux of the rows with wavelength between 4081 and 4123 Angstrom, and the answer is 0.224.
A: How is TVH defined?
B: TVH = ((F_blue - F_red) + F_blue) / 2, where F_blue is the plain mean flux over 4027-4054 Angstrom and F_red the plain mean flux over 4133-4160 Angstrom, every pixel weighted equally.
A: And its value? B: 1.80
